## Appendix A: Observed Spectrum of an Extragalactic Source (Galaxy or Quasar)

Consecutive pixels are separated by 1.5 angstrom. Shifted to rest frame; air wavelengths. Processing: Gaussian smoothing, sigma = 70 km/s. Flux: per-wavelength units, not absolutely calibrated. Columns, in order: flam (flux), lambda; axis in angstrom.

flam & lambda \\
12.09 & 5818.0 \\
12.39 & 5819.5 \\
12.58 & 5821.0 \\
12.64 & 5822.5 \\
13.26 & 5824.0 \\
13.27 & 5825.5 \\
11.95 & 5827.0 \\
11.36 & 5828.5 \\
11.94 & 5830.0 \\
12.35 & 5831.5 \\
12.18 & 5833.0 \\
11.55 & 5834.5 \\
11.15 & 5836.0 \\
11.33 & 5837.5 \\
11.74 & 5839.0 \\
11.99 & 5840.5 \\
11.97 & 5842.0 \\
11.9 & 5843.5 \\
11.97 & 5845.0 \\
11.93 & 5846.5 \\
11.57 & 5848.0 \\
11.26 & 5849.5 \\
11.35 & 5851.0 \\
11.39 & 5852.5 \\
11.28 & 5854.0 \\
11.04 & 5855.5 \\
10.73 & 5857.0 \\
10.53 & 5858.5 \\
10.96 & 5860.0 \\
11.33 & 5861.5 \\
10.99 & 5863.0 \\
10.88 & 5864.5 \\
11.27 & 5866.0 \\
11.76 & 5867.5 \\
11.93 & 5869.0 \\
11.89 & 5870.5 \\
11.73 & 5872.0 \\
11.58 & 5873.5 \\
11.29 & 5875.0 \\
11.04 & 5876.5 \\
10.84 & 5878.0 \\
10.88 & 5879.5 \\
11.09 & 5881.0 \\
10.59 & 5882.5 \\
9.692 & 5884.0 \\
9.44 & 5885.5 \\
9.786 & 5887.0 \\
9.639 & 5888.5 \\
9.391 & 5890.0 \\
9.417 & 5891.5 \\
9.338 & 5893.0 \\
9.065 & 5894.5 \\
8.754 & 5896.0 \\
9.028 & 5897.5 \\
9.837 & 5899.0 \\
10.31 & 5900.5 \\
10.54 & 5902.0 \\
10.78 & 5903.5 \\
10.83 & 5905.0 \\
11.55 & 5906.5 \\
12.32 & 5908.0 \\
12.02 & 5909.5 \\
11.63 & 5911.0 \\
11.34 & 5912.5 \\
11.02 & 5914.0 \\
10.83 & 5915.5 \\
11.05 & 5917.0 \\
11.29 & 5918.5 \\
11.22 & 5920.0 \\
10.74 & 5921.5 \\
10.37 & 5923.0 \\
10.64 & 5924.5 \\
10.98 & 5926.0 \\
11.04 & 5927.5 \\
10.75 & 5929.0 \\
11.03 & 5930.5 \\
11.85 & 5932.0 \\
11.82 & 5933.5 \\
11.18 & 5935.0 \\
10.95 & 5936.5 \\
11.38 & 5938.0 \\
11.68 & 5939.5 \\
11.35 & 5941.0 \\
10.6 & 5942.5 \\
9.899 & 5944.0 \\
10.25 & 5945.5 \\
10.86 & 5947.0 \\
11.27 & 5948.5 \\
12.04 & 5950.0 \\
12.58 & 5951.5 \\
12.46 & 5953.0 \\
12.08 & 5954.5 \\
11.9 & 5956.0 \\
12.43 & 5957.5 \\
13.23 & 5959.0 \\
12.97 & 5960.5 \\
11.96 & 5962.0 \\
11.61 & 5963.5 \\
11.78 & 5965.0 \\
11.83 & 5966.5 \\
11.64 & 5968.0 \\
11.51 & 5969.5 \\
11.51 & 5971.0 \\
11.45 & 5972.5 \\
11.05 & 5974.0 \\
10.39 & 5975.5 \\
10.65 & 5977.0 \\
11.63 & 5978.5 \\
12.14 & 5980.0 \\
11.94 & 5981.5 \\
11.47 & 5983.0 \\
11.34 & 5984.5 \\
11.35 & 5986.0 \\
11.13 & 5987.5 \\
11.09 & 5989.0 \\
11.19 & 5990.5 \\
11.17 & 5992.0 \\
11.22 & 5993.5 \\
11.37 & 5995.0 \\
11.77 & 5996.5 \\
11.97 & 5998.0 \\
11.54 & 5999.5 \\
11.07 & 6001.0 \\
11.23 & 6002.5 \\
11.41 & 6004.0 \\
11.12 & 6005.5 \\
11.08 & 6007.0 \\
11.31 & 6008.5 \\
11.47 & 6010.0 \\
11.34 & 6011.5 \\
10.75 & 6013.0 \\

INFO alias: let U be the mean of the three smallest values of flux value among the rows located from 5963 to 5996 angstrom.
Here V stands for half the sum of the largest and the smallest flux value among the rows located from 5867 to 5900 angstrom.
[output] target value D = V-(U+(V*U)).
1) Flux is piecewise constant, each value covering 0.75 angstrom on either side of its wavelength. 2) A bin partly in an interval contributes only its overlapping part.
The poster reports -111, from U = 10.7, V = 10.3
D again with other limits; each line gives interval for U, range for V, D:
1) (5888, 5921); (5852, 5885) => -95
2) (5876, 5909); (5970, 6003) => -98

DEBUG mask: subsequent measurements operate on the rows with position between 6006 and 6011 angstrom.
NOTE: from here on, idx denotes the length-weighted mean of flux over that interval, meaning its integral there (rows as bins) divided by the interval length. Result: 11.3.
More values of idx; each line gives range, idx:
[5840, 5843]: 12.0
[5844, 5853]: 11.6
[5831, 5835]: 12.0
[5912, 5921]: 11.1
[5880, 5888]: 10.1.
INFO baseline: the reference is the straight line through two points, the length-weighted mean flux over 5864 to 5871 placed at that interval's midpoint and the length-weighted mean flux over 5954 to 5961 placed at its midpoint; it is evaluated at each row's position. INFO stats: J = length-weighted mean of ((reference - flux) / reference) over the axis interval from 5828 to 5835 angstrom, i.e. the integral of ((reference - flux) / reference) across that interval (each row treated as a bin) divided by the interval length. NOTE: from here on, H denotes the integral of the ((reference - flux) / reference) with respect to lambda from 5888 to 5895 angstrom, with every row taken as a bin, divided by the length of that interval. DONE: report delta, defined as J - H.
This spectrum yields -0.27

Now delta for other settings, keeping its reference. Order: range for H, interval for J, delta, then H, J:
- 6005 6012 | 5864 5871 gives -0.14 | 0.14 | 0.00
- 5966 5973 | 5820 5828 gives -0.23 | 0.08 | -0.14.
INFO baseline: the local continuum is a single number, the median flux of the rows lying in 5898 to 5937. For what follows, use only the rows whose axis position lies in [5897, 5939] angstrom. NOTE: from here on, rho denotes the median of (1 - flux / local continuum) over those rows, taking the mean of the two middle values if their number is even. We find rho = 0.000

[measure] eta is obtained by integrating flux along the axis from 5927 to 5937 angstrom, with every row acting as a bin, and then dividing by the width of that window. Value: 11.2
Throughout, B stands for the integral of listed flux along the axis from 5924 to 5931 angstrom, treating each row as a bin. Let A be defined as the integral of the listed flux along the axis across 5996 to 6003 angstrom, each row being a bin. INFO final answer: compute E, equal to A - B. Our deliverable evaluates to 4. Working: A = 80.6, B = 76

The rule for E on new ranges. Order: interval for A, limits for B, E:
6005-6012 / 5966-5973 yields -2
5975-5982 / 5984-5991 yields 1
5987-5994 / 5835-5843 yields -15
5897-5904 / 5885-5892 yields 4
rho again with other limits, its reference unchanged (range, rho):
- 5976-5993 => -0.029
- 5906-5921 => -0.026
